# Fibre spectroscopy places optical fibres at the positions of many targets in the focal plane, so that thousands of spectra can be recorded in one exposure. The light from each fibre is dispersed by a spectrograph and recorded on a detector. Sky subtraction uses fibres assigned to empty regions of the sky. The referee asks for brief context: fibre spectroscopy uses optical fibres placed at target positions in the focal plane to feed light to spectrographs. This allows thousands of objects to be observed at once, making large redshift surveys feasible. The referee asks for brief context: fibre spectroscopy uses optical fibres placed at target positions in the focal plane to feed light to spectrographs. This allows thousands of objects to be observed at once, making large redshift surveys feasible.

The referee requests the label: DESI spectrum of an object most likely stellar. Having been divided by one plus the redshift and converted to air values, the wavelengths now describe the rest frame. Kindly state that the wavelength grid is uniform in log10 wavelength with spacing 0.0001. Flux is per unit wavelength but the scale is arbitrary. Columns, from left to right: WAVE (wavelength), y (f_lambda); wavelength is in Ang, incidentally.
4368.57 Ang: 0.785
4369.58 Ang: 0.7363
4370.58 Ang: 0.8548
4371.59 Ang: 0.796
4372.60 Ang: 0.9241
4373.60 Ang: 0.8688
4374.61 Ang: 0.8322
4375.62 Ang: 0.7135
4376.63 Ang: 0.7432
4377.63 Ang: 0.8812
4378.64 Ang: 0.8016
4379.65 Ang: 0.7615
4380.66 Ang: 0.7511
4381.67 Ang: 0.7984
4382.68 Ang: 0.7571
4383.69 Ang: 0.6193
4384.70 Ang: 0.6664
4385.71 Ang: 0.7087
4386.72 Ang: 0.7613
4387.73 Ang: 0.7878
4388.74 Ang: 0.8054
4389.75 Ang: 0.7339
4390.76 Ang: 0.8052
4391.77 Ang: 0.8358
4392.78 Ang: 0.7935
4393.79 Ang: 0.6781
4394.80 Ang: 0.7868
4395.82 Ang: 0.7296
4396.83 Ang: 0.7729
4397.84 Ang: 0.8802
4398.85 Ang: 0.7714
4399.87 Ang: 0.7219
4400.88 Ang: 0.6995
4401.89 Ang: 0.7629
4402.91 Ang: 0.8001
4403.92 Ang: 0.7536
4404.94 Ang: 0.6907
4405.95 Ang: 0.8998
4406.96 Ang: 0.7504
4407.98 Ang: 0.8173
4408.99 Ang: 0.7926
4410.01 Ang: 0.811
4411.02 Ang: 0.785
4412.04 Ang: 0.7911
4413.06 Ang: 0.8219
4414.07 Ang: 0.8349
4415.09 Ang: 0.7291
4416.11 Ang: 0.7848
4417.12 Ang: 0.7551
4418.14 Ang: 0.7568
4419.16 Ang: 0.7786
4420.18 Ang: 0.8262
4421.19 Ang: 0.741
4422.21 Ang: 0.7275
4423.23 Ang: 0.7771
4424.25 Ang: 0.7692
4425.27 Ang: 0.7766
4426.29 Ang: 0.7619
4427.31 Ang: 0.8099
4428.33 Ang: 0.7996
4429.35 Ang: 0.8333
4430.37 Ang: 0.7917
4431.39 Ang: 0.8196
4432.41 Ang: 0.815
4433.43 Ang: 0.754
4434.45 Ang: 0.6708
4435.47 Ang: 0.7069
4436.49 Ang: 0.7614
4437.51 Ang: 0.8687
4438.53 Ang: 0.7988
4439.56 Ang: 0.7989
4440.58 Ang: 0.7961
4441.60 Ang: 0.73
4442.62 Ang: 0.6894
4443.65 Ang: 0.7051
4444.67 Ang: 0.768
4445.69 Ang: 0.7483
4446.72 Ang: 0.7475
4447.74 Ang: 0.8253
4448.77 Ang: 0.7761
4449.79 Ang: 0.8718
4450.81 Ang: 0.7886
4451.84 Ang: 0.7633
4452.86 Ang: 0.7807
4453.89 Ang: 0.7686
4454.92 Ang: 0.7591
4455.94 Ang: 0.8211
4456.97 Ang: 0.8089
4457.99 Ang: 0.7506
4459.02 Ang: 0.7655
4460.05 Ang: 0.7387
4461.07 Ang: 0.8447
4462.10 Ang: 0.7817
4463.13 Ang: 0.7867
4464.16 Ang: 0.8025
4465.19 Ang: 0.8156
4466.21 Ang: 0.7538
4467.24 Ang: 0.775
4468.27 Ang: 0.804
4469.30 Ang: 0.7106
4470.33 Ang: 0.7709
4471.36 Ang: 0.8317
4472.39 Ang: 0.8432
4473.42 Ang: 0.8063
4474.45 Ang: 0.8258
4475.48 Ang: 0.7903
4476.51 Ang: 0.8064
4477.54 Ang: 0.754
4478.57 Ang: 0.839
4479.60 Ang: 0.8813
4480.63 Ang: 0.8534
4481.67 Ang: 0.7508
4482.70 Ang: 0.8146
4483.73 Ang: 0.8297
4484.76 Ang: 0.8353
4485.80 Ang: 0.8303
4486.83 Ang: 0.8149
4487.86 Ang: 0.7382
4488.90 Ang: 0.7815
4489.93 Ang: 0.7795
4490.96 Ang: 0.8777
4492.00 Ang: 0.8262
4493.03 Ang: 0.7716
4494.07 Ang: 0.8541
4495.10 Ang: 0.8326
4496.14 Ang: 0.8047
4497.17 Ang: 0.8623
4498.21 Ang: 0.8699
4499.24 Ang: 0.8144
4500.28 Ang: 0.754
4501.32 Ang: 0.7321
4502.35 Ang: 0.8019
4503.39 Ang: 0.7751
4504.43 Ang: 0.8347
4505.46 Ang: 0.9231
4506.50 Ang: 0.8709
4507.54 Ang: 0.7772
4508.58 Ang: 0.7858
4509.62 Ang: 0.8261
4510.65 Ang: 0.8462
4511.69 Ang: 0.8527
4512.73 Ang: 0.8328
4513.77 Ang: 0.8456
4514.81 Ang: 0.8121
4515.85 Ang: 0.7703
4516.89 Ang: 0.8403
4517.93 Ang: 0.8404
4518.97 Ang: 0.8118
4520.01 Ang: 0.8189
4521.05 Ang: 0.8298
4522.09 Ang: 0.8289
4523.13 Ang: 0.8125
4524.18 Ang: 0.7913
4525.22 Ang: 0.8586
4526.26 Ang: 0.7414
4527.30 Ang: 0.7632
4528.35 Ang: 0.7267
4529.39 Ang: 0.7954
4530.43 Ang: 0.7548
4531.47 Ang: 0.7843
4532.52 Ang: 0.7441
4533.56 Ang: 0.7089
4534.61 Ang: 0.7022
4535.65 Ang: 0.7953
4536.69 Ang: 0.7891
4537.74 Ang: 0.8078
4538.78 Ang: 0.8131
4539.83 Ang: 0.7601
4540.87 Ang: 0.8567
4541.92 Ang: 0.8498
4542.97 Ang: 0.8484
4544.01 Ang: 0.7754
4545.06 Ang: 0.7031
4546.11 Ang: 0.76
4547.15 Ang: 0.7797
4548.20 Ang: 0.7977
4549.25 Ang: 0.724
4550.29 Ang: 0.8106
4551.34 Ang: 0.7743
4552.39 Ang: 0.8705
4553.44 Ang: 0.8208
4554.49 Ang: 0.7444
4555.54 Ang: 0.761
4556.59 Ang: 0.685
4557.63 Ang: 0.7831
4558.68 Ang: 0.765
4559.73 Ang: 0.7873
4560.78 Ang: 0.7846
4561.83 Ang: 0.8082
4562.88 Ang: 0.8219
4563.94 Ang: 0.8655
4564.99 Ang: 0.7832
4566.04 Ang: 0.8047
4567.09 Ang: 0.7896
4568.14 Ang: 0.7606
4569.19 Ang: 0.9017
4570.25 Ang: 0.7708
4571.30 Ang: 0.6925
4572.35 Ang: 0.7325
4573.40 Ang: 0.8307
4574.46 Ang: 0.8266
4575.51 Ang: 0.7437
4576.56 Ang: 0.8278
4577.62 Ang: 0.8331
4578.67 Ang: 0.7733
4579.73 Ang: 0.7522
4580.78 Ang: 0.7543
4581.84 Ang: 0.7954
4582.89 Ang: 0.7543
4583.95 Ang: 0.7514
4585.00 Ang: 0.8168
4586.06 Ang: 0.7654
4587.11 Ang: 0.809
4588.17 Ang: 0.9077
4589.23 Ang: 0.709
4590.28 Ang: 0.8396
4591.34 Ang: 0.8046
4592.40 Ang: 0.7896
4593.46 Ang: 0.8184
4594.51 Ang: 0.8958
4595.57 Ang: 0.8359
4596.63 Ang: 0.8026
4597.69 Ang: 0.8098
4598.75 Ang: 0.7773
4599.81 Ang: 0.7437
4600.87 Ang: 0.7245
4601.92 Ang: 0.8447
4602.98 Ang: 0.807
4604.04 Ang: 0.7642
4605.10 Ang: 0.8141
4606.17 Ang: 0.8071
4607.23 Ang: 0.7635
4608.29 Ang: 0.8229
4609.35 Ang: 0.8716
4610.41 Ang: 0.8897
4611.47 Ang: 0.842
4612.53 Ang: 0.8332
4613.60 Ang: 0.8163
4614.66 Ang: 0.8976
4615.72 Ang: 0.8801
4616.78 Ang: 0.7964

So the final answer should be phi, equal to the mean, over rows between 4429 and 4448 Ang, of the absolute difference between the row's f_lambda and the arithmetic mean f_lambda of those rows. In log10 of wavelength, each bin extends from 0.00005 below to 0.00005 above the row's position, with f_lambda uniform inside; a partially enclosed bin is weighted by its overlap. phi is 0.044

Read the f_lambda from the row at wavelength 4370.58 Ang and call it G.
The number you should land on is 0.8548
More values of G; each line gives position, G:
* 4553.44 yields 0.8208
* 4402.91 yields 0.8001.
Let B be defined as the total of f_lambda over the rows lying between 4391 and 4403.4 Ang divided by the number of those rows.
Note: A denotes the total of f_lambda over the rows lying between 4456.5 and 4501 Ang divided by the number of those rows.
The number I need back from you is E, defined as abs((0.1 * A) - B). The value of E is 0.689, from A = 0.80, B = 0.769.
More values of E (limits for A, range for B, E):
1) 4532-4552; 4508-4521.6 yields 0.746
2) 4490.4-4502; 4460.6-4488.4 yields 0.722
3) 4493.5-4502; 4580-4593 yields 0.710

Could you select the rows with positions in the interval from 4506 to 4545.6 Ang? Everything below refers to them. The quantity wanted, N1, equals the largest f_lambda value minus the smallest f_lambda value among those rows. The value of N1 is 0.17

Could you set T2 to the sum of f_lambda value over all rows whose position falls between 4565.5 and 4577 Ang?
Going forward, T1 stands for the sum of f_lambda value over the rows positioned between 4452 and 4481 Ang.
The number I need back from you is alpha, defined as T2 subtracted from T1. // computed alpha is 14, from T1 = 22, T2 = 8.7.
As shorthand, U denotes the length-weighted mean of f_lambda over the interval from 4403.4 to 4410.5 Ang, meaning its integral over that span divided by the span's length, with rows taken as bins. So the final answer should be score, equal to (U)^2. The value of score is 0.621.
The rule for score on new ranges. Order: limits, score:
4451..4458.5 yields 0.607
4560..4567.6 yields 0.651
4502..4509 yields 0.680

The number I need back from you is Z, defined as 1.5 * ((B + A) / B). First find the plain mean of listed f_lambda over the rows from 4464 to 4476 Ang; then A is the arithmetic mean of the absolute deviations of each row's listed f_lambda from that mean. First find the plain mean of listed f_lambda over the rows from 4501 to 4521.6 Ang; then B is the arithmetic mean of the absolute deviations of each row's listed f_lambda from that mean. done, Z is 2.88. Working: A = 0.028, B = 0.031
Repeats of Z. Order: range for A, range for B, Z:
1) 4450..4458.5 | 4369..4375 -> 2.13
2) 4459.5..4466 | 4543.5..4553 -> 2.67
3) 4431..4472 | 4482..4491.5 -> 3.25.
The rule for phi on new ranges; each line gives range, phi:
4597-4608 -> 0.031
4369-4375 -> 0.047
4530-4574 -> 0.037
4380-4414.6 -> 0.045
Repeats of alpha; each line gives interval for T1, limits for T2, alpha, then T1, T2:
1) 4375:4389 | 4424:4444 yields -5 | 11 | 15.5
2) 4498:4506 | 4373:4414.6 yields -25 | 7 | 31.8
